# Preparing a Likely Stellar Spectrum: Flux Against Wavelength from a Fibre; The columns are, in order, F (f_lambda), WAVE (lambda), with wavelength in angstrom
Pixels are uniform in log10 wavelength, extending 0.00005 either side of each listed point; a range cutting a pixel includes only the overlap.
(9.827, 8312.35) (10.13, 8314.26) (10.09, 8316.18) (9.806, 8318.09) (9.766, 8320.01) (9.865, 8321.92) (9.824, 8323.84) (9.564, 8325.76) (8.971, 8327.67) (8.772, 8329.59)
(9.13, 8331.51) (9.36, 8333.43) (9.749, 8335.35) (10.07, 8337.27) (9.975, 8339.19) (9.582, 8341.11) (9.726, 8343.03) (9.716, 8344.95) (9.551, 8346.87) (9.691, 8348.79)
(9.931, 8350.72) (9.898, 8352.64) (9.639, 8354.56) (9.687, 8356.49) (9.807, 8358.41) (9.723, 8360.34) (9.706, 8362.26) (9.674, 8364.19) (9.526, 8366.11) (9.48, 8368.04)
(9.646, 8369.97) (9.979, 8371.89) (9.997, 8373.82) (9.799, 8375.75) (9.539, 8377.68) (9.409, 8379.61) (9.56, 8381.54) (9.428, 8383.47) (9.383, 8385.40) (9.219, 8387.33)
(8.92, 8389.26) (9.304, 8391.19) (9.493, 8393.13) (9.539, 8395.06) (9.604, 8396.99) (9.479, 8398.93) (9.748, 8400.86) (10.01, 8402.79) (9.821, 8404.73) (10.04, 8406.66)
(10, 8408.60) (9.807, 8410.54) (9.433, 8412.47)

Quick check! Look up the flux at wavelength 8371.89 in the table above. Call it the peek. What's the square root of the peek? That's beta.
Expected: 3.16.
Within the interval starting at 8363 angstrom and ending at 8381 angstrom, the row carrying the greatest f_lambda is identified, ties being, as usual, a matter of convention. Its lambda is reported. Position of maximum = 8373.82 angstrom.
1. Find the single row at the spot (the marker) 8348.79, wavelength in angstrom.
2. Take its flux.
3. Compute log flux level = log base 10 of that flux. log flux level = 0.99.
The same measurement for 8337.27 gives 1.00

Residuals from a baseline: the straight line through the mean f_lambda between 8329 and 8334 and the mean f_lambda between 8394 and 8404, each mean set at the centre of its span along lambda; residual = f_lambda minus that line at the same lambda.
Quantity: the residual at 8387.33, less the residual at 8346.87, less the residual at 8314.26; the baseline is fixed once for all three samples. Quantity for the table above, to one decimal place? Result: -1.9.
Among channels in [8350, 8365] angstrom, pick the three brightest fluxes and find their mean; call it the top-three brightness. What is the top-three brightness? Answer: 9.9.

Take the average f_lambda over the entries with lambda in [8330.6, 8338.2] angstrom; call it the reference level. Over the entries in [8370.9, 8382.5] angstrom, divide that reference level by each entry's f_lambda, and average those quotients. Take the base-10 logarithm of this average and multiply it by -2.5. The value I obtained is 0.015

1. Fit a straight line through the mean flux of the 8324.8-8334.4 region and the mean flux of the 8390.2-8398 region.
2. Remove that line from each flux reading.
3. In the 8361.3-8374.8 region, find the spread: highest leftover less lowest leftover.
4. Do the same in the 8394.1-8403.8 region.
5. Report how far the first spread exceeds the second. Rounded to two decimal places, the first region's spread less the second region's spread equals -0.02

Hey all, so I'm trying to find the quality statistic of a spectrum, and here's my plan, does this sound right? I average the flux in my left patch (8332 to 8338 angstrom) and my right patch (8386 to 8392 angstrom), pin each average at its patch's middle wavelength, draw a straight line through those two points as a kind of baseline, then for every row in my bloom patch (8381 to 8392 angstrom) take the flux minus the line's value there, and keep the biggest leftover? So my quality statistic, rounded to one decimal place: 0.3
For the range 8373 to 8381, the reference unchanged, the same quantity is 0.7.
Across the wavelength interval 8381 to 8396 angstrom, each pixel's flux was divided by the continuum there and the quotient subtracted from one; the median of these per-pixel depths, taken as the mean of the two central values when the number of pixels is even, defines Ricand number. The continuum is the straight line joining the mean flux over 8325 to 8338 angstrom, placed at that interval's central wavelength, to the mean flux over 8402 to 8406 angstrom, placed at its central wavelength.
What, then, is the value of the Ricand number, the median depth 0.04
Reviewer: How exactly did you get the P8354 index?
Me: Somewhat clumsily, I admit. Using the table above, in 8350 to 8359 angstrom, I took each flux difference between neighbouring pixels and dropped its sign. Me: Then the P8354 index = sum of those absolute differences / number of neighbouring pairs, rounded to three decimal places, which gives 0.115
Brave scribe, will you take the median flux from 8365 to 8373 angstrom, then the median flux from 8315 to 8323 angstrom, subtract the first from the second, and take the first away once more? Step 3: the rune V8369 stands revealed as -9.3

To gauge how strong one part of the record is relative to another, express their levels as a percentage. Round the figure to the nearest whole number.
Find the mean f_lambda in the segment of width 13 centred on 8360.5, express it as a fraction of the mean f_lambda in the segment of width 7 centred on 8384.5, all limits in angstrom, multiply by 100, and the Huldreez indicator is 103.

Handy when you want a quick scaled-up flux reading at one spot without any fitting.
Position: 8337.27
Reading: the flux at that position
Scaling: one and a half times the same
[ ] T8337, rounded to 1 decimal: 15.1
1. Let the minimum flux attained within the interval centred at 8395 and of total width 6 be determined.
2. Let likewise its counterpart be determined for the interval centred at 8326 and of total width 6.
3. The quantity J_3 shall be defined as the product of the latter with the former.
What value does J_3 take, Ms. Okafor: 85.2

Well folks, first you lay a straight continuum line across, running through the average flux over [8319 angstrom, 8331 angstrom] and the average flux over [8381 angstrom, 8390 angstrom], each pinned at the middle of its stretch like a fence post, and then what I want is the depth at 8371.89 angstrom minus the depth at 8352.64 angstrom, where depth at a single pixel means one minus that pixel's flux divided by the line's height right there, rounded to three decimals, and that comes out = -0.014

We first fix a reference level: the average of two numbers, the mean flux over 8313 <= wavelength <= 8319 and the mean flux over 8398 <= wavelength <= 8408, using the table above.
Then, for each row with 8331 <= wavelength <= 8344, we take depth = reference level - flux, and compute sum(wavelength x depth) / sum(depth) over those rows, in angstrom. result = 8334.7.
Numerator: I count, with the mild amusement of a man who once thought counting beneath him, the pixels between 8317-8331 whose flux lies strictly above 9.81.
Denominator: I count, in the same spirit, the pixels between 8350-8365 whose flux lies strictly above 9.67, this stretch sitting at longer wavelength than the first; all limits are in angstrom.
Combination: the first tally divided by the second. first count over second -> 0.29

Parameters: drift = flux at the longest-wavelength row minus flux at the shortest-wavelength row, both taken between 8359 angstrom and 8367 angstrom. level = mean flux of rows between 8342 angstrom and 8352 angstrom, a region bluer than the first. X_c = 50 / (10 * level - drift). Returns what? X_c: 0.513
